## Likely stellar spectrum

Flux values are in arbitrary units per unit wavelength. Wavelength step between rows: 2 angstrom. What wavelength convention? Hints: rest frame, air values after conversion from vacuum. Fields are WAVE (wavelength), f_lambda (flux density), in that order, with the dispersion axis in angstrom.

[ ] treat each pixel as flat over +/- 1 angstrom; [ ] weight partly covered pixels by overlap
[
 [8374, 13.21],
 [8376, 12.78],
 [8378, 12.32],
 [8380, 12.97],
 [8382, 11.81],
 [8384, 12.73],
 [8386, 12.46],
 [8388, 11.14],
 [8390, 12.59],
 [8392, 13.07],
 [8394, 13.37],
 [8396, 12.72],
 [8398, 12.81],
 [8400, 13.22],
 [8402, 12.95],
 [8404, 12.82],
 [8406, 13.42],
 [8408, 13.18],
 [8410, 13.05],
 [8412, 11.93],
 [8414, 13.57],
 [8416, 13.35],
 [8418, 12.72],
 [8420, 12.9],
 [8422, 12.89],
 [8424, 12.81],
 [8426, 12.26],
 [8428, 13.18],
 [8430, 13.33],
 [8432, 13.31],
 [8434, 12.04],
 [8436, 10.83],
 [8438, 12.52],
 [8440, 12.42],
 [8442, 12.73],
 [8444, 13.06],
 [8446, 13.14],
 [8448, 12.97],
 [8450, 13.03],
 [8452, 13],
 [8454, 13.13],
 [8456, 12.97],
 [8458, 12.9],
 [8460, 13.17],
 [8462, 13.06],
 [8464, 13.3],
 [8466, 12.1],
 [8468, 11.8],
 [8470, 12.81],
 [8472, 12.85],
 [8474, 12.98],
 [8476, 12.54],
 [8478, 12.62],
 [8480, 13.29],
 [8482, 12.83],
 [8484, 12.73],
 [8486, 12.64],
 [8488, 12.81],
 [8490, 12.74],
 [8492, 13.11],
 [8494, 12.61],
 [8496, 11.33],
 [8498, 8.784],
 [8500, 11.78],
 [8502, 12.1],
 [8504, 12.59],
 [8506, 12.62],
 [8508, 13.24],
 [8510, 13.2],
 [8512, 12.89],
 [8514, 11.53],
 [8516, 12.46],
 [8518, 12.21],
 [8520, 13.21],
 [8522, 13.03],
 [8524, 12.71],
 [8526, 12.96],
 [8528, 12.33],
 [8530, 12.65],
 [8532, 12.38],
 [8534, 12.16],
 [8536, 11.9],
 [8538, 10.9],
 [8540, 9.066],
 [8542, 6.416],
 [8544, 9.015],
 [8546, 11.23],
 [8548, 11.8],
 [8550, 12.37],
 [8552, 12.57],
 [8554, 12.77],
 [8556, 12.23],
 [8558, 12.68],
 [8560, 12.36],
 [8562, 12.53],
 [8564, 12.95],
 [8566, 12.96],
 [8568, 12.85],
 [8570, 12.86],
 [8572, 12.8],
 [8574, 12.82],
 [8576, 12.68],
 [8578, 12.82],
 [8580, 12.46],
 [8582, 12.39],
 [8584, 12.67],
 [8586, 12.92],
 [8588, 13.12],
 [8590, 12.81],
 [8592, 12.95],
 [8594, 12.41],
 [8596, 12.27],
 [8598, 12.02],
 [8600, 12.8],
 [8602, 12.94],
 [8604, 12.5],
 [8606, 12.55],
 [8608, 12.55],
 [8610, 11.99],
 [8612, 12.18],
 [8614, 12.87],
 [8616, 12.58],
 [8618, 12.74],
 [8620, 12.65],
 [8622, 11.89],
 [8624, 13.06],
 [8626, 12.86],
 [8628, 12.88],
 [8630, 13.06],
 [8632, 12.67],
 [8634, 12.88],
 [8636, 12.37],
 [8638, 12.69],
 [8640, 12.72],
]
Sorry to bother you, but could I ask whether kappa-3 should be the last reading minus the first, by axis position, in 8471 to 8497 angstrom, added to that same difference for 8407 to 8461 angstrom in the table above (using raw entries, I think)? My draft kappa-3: -1.5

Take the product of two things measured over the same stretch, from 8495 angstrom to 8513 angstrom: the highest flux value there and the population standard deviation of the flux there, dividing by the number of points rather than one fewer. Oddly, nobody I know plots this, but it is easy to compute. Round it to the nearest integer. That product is 17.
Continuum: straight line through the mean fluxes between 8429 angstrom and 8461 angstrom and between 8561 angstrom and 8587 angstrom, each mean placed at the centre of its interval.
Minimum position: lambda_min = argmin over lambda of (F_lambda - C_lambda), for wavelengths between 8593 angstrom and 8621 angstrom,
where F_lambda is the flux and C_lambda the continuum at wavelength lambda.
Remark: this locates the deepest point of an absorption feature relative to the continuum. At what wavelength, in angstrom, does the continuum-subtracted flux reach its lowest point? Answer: 8610 angstrom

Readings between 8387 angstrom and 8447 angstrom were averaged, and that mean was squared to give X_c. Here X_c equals 163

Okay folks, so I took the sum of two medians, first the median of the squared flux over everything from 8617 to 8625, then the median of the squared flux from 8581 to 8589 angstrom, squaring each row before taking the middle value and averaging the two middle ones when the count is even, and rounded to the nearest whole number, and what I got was 325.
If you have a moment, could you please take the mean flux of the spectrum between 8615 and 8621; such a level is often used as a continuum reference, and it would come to 12.7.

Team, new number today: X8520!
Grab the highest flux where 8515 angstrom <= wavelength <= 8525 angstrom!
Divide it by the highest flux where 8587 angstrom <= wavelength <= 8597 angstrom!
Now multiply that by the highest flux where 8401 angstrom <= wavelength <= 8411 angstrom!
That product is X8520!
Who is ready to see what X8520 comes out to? 13.5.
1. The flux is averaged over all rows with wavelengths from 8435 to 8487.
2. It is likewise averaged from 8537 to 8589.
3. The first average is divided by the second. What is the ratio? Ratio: 1.06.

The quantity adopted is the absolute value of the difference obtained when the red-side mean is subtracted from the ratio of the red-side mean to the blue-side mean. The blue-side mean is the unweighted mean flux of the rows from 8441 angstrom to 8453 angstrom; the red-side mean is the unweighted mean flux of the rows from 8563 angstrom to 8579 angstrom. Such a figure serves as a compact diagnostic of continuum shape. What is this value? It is 11.9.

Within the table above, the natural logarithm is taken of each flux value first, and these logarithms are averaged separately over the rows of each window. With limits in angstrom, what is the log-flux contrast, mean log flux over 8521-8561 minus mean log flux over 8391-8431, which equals -0.12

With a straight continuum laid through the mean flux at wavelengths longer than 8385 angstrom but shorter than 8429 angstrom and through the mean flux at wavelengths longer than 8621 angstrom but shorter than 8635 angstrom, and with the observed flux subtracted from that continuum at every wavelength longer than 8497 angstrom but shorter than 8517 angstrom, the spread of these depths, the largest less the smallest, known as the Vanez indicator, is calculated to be 4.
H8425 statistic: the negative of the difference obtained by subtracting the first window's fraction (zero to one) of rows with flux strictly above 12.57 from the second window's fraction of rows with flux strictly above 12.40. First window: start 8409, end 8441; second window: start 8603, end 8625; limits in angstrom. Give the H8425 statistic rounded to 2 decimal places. -0.10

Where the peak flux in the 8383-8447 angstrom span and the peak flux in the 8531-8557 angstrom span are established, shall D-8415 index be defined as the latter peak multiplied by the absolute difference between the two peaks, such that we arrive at 10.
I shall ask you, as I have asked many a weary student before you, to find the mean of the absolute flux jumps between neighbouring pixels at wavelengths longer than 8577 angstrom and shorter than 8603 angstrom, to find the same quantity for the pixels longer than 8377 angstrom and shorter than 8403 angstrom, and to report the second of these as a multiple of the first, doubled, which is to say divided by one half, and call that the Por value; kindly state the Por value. 4.6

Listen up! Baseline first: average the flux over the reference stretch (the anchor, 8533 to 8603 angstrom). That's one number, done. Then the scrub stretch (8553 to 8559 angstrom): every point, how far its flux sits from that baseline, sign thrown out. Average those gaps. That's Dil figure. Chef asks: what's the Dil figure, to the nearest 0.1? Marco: 0.4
